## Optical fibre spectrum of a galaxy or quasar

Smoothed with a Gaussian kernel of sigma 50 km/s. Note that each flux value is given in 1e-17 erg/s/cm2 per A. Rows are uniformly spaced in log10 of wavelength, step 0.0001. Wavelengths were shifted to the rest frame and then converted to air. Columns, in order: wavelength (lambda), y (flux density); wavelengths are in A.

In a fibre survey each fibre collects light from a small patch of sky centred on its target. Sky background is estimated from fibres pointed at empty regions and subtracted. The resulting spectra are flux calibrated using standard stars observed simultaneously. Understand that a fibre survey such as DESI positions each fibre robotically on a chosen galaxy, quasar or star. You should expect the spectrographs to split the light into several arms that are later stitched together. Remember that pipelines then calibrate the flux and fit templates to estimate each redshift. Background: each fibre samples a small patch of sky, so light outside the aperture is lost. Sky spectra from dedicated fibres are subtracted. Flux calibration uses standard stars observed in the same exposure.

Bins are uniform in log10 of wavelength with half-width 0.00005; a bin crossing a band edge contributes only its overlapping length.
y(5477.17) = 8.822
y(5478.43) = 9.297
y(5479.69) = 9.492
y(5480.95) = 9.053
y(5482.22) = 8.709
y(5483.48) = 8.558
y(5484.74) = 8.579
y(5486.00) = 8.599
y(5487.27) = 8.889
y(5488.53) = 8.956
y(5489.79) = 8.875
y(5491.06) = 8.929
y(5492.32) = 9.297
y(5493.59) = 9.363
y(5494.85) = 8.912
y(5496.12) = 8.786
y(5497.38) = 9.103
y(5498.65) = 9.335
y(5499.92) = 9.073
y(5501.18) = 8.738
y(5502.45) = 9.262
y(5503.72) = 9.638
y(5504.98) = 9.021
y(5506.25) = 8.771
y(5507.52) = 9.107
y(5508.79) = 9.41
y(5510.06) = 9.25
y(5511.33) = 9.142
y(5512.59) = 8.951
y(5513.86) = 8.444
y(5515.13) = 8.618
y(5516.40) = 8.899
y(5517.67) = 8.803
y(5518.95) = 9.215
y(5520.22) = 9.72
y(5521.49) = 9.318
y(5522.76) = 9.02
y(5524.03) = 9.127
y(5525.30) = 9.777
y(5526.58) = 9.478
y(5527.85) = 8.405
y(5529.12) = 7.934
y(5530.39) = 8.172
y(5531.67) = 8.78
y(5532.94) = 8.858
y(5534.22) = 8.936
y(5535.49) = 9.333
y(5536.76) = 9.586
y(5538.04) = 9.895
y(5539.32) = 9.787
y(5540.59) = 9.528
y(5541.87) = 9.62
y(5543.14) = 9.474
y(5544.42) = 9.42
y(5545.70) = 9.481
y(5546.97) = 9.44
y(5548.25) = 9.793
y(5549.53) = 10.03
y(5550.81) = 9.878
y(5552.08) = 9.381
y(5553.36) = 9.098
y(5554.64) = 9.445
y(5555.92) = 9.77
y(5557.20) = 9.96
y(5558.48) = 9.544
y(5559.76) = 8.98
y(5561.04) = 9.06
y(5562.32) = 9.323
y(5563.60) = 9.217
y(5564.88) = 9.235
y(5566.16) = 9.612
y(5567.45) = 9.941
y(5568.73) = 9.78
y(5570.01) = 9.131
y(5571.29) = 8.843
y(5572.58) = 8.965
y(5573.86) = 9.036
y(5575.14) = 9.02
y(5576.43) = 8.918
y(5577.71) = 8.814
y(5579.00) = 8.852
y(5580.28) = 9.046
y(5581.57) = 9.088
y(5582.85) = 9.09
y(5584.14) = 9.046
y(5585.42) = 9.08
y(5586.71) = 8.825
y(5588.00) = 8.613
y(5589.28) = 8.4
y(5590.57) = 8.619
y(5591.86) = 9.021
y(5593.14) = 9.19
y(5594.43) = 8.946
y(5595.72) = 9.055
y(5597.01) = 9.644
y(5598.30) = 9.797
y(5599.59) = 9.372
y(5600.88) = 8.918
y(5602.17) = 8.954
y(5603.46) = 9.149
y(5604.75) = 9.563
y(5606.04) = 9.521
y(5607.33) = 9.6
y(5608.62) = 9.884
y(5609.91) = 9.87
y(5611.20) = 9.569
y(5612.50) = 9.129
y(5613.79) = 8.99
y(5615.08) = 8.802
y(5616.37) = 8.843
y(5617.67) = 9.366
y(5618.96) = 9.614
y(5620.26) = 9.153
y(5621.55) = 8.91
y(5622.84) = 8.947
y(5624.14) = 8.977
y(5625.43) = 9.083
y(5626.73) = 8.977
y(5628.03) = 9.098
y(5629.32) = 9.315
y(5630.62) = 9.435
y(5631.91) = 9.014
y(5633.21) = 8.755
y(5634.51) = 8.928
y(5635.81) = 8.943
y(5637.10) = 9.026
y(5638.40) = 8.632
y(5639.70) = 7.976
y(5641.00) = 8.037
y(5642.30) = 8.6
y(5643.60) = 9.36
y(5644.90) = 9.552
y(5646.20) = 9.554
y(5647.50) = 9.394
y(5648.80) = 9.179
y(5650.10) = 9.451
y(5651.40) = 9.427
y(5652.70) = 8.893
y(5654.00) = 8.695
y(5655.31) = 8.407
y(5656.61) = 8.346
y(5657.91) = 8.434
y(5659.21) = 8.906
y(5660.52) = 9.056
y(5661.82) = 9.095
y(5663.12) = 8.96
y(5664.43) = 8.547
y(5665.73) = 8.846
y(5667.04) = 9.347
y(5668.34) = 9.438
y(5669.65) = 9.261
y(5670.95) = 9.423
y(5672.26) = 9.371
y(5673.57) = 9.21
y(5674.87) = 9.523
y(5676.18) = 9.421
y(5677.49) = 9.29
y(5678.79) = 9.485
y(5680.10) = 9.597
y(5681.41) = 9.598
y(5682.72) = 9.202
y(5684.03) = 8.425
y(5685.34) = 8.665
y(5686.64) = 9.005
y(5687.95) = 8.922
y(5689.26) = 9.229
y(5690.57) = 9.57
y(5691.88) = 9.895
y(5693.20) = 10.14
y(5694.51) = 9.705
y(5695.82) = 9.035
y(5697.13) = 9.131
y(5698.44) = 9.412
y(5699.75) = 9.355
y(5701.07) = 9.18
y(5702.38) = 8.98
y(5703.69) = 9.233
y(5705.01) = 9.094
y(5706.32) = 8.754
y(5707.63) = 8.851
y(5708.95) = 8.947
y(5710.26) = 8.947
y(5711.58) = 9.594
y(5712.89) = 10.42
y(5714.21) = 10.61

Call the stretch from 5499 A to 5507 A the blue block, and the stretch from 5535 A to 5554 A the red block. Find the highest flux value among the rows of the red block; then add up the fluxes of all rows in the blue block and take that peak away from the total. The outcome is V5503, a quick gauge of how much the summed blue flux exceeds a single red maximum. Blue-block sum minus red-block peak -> 44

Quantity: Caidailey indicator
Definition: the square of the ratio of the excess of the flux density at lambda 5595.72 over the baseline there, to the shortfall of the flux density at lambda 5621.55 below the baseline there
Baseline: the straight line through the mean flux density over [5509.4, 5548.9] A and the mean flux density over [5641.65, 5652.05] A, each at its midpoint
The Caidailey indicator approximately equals 0.28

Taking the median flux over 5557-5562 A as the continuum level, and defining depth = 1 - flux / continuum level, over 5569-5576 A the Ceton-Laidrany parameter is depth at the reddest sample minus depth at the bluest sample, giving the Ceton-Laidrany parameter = 0.01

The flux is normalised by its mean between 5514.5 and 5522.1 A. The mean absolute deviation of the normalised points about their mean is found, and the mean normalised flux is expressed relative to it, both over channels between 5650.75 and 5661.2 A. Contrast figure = 29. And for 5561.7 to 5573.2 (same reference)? 32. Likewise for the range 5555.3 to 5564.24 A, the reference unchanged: 31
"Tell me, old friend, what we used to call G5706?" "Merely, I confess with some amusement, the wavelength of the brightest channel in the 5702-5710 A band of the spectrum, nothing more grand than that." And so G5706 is 5703.69 A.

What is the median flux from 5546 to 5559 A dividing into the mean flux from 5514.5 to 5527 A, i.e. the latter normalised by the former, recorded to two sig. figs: 0.95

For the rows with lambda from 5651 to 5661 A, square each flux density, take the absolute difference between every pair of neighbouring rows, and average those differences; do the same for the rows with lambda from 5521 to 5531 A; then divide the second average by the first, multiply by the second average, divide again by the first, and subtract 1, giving 2.2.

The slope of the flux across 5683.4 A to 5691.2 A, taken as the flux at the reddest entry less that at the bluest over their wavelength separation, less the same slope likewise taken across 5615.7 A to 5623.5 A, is 0.16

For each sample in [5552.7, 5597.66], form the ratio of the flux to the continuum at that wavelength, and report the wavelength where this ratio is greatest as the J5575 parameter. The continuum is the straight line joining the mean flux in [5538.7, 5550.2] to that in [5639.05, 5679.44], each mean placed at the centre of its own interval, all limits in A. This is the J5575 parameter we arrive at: 5567.45 A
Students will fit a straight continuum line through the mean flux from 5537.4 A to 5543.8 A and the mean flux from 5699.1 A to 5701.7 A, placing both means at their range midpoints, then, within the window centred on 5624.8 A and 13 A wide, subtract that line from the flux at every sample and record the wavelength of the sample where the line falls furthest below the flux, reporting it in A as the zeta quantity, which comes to 5618.96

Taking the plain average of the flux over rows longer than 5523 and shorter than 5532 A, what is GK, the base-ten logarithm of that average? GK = 0.945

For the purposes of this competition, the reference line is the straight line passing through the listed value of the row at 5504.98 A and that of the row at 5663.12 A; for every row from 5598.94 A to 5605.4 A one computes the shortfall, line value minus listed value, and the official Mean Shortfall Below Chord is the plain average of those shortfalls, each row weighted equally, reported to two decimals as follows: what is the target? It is -0.21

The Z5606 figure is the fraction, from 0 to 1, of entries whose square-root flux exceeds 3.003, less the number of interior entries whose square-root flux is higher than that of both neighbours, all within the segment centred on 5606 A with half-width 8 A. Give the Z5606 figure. -1.2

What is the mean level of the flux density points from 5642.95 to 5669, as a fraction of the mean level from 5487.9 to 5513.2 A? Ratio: 0.99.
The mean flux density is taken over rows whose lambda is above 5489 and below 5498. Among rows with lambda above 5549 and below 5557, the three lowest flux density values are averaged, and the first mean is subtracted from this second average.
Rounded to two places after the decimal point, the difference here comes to 0.27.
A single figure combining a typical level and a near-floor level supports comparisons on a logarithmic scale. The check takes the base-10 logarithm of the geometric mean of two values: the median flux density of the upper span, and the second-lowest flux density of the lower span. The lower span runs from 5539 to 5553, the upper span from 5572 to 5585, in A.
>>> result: 0.965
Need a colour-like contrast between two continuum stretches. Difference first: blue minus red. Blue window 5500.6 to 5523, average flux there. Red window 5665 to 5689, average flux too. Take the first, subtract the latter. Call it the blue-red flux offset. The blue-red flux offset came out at -0.15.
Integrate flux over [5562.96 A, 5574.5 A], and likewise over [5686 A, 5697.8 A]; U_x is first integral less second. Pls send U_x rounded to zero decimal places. -4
